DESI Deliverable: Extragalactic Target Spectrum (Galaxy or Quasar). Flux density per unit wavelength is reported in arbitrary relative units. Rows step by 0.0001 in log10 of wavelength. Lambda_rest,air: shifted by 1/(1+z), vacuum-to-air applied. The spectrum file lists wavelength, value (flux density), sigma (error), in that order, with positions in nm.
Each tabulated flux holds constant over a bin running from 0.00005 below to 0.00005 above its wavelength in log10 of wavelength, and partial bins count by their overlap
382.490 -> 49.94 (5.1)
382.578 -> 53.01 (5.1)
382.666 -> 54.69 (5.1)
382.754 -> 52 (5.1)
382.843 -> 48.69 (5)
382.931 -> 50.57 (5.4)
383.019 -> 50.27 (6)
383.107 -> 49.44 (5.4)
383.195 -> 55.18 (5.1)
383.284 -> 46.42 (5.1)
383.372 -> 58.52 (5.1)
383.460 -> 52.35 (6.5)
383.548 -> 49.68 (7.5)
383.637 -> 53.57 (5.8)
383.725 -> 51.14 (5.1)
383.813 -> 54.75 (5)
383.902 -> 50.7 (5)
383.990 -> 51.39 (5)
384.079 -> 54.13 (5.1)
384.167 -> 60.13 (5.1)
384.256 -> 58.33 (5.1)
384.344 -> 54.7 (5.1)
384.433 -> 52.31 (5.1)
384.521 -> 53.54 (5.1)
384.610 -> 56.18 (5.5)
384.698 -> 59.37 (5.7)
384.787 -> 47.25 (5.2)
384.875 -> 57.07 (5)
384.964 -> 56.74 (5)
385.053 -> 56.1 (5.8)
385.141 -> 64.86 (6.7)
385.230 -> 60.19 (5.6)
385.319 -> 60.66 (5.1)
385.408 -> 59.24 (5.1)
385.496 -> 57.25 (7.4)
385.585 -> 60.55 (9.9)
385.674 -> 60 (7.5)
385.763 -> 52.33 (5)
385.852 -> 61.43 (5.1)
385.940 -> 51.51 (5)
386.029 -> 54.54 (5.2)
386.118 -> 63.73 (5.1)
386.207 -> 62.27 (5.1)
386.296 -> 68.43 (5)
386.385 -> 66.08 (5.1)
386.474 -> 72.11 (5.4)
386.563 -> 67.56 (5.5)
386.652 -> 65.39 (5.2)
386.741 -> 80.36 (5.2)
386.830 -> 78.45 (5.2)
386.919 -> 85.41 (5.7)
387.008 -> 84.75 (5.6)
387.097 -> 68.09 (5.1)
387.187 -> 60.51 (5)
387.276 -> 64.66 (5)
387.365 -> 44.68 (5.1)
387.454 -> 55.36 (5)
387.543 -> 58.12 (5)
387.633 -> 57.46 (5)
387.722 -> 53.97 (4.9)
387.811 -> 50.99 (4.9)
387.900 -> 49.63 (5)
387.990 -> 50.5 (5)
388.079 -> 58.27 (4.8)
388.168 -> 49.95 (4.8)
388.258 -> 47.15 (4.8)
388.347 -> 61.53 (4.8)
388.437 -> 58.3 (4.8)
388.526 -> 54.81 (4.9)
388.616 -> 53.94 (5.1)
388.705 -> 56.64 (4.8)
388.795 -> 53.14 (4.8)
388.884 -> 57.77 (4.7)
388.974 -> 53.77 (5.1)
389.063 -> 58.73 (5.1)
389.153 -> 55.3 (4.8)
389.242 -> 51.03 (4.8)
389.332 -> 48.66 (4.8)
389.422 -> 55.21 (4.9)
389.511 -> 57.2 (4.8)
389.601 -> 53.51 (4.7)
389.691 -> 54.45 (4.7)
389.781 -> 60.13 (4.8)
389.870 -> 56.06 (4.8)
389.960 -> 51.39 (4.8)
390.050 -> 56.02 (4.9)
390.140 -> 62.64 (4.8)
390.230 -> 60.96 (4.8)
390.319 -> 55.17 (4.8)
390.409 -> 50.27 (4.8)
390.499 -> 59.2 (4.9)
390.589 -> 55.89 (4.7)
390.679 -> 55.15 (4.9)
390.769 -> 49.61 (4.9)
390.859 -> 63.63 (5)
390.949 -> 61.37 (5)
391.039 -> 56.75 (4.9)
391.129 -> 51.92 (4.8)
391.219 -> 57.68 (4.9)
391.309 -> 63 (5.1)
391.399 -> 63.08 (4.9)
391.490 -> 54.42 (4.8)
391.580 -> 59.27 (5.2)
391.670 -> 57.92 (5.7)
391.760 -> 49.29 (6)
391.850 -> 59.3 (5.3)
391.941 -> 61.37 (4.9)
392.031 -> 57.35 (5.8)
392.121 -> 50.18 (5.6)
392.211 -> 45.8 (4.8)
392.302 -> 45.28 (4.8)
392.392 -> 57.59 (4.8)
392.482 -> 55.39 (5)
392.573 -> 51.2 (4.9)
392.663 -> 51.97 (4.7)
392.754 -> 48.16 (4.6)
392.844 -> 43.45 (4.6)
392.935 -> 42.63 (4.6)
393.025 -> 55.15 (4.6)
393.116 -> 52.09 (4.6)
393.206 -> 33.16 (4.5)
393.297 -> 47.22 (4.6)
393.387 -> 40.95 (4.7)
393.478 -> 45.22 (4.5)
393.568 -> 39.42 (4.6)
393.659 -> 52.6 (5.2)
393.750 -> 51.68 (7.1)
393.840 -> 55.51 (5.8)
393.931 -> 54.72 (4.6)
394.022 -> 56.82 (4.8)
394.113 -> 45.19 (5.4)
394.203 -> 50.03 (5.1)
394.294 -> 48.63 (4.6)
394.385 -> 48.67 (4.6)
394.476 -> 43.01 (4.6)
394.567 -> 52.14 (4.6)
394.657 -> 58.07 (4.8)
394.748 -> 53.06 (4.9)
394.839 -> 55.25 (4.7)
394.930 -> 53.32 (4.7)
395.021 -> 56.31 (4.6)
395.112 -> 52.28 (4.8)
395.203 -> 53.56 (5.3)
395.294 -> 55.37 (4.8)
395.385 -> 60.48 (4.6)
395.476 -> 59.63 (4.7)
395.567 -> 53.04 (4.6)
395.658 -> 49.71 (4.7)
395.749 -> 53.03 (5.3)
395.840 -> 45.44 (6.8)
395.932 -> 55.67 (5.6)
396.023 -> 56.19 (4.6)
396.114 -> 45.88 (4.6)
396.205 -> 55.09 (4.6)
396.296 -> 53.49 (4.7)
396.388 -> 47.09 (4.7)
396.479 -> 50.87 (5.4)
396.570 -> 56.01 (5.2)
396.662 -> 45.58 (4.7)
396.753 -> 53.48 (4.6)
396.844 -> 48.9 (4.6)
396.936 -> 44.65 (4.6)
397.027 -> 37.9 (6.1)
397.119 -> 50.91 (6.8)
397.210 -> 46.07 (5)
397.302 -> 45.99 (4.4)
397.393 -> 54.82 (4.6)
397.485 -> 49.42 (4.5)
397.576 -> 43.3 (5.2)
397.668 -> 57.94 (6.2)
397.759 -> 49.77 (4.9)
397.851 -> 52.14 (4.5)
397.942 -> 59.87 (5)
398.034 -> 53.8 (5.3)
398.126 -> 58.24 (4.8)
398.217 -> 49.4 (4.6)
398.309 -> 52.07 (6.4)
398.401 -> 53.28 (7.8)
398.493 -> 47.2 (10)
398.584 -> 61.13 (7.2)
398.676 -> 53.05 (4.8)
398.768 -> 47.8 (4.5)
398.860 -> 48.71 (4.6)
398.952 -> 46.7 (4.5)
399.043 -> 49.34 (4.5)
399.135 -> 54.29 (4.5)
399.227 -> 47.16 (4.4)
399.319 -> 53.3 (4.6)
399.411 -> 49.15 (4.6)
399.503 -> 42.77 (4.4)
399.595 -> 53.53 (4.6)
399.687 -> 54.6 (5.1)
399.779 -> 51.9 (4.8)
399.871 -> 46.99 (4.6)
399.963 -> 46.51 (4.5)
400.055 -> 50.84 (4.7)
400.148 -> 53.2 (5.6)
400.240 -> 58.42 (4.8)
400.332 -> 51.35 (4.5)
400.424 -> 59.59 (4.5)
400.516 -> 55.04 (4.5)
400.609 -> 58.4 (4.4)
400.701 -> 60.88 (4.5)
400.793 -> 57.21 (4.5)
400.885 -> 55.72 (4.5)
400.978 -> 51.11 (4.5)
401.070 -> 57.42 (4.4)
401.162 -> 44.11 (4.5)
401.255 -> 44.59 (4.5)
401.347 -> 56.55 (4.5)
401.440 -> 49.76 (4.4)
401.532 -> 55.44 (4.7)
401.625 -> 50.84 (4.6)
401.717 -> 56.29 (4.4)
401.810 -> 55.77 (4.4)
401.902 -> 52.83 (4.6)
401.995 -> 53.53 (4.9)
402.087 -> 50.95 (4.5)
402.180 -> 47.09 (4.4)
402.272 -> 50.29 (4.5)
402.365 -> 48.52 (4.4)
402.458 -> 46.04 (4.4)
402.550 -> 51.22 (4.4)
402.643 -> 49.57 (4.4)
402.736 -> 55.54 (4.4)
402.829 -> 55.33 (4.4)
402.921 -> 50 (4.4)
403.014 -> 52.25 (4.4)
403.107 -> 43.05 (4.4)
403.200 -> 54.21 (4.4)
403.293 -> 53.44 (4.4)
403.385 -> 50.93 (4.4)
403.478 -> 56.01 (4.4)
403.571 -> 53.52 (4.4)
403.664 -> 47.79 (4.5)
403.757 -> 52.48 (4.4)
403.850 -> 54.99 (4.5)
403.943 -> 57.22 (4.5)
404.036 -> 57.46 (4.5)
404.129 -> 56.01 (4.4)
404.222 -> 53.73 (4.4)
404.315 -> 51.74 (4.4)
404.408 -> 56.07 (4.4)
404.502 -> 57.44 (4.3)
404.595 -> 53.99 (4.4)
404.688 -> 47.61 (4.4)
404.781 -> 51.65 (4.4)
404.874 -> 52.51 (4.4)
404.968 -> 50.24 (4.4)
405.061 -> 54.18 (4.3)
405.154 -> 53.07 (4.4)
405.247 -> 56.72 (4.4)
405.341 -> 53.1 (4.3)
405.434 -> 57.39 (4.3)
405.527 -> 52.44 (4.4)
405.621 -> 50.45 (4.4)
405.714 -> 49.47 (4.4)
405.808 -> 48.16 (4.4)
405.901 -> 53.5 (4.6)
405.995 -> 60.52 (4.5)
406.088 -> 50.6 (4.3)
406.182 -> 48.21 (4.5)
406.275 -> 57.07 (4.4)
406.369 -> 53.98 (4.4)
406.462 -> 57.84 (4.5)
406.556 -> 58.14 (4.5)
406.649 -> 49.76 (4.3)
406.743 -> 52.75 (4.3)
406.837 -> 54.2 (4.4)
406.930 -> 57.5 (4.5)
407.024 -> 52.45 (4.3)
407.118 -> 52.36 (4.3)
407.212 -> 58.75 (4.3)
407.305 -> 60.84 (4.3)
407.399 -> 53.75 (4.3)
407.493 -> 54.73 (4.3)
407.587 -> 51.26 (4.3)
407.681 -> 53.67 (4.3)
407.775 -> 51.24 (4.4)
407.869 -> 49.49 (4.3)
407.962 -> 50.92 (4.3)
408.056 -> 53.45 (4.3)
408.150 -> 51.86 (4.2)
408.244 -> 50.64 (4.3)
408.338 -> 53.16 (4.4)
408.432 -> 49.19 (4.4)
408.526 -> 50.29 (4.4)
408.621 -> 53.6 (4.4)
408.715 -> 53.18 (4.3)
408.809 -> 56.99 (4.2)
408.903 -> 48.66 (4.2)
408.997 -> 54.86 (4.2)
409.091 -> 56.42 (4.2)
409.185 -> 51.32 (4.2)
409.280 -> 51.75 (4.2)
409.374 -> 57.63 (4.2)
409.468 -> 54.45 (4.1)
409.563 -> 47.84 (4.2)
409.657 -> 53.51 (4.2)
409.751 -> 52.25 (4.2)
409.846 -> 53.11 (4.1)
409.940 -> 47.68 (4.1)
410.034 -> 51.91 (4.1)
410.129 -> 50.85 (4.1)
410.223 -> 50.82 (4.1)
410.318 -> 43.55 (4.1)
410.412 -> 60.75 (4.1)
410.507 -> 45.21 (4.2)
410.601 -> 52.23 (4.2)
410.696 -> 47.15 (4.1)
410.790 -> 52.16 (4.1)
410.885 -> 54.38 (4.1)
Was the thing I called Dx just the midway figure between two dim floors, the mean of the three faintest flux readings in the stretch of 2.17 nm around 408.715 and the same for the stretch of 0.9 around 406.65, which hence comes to 50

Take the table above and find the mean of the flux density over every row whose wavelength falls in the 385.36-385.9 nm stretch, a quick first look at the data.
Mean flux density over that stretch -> 58.5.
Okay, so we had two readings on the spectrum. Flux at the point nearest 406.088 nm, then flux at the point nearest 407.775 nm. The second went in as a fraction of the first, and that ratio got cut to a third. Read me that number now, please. 0.34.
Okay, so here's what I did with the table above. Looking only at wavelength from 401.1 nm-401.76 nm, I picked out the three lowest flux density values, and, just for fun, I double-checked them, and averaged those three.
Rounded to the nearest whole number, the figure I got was 46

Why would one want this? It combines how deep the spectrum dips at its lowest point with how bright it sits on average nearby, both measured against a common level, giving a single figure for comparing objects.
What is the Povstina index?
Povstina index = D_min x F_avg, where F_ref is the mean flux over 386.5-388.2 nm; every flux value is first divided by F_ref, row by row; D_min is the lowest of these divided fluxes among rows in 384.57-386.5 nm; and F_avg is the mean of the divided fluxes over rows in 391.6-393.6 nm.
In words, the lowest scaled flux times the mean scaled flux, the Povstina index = 0.60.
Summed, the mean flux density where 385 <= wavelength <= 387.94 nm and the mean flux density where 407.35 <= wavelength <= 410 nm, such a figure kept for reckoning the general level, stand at 115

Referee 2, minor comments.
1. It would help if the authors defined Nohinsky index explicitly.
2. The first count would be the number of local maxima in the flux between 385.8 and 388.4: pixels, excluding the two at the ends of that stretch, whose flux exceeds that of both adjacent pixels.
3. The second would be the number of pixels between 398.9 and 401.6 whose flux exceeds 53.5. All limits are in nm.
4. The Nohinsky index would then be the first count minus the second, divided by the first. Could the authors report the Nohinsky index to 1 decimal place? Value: -0.6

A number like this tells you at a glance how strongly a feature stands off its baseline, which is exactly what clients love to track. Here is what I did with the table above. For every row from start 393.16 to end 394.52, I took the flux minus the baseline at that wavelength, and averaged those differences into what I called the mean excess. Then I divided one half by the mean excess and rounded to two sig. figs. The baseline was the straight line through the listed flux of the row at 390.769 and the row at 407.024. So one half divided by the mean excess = -0.19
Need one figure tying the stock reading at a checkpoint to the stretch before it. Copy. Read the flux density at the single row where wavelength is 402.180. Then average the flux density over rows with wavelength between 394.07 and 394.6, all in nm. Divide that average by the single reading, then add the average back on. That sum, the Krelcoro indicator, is 49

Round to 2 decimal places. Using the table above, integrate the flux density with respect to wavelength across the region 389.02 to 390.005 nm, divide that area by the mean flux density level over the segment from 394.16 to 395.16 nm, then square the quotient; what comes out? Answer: 1.08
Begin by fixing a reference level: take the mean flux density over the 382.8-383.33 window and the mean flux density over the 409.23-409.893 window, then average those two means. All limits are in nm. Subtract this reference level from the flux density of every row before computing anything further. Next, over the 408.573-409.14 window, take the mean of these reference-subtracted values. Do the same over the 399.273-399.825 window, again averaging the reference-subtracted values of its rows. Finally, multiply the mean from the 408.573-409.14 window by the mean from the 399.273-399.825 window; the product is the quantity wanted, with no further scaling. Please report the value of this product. -2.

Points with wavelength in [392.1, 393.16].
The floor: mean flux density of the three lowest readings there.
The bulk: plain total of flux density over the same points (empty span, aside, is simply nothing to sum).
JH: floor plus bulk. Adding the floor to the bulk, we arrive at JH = 643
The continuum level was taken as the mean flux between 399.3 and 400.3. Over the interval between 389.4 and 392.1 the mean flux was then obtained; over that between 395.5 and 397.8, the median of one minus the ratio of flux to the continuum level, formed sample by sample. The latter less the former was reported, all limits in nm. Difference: -57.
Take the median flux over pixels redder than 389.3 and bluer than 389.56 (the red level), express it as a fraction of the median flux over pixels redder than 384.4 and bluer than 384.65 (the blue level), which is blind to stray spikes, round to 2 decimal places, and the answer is 1.03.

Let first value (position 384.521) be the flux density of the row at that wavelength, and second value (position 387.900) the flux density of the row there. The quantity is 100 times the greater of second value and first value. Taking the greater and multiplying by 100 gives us 5354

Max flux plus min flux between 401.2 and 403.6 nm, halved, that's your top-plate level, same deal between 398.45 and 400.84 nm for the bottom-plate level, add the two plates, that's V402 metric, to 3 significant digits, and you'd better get 102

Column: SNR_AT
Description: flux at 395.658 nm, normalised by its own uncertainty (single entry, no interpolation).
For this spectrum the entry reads 10.6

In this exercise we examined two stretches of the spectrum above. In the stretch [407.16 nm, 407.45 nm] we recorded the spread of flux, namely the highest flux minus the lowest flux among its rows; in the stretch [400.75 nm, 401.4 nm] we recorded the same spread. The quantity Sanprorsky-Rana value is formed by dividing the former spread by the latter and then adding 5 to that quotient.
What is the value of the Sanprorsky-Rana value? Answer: 5.5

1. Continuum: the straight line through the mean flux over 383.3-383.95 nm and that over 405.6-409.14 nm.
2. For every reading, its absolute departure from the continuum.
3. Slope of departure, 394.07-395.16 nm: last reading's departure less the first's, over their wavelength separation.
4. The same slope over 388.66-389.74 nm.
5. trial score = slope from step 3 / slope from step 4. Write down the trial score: 3.2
